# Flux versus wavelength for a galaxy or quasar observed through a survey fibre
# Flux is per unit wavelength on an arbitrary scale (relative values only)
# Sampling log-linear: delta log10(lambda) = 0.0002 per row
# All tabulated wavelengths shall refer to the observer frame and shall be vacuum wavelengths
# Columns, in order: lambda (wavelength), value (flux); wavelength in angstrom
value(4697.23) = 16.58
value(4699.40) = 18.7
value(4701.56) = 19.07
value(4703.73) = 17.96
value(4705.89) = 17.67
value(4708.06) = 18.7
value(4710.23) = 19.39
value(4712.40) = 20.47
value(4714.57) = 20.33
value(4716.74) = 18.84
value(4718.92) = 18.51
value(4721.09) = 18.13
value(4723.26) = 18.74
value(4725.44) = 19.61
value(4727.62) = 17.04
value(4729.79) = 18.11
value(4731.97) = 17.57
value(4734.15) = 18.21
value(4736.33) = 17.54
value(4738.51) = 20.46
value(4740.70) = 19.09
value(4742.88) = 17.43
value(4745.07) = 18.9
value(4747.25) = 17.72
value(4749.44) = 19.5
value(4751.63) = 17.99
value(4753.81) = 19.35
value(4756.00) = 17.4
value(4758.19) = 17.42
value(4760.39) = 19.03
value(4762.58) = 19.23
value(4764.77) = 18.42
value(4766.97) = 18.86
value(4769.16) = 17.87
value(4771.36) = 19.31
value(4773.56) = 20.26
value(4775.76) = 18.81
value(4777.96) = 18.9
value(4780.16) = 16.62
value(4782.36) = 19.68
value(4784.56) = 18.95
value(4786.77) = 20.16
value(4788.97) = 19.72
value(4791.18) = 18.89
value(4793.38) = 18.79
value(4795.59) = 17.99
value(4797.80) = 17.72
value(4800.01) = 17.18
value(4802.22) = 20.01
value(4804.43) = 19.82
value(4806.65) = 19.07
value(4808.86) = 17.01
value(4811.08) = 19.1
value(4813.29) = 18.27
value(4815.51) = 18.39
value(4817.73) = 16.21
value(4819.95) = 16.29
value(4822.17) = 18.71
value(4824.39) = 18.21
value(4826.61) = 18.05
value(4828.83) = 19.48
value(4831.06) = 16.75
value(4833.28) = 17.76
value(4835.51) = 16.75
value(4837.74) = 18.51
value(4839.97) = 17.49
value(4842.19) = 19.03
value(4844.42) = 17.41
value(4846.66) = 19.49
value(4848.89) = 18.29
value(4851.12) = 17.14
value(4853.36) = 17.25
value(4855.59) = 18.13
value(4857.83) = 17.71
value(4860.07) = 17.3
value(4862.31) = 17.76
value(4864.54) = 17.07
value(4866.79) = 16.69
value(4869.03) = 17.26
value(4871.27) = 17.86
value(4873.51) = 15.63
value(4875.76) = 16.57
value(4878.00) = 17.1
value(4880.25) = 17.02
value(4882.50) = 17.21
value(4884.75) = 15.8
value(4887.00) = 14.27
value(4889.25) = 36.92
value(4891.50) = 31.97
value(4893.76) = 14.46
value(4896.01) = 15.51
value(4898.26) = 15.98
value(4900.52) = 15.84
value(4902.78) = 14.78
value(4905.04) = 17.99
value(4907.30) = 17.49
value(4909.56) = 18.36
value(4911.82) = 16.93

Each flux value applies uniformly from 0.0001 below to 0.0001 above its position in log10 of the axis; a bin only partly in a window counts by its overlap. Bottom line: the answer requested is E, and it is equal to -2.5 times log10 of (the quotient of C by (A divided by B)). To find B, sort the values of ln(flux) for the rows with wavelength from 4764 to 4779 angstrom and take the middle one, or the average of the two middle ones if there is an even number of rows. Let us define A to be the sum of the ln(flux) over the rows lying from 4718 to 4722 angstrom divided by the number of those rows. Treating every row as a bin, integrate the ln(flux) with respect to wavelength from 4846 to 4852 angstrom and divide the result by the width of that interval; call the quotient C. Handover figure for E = -1.17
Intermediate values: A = 2.91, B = 2.94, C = 2.906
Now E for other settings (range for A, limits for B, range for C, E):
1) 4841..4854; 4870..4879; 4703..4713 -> -1.14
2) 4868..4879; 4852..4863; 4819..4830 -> -1.17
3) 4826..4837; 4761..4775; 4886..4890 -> -1.26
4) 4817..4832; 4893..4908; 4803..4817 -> -1.12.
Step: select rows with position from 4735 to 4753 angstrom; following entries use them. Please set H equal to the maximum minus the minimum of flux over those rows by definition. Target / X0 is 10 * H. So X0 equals 30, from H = 3.0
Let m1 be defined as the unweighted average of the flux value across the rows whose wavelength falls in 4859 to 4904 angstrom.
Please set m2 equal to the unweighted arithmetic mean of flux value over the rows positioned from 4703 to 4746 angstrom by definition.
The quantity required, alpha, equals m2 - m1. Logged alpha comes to 0.5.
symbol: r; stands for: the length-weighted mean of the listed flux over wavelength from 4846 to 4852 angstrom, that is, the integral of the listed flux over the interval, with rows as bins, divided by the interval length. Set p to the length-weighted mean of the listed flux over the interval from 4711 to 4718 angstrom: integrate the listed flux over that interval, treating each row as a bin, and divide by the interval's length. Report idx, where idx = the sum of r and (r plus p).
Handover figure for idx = 56.4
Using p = 19.8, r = 18.3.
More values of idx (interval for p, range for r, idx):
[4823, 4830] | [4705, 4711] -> 55.7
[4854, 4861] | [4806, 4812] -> 54.3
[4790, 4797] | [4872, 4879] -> 51.6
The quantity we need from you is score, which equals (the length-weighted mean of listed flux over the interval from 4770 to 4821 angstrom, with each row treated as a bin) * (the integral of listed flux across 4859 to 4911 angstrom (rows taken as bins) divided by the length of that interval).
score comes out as 336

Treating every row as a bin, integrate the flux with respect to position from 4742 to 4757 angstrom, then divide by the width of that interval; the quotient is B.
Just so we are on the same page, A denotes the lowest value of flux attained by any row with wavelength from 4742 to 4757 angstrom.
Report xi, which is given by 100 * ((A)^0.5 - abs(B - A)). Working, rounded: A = 17.4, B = 18.35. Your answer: 322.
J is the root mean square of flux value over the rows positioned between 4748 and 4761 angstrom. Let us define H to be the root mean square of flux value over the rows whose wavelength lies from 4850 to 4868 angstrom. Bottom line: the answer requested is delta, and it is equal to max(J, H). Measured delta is 18.5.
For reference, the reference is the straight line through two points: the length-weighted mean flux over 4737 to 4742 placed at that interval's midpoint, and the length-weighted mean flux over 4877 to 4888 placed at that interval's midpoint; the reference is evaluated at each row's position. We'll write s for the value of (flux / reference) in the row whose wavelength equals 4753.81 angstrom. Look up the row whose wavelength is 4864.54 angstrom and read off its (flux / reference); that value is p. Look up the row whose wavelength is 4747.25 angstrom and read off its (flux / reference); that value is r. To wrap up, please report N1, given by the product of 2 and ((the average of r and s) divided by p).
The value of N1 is 1.88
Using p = 1.02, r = 0.92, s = 1.01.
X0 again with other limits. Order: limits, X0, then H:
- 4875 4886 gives 14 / 1.4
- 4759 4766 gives 8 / 0.8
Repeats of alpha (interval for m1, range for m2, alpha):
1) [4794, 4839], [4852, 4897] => 0.4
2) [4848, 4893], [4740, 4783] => -0.2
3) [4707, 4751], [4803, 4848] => -0.6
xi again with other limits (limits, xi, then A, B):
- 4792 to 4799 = 374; 17.72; 18.19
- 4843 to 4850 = 317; 17.41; 18.41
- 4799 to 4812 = 244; 17.01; 18.70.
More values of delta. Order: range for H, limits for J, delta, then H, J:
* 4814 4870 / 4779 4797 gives 18.9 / 17.7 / 18.9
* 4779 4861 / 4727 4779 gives 18.5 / 18.2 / 18.5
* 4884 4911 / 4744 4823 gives 20.4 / 20.4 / 18.6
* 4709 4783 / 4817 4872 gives 18.7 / 18.7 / 17.7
